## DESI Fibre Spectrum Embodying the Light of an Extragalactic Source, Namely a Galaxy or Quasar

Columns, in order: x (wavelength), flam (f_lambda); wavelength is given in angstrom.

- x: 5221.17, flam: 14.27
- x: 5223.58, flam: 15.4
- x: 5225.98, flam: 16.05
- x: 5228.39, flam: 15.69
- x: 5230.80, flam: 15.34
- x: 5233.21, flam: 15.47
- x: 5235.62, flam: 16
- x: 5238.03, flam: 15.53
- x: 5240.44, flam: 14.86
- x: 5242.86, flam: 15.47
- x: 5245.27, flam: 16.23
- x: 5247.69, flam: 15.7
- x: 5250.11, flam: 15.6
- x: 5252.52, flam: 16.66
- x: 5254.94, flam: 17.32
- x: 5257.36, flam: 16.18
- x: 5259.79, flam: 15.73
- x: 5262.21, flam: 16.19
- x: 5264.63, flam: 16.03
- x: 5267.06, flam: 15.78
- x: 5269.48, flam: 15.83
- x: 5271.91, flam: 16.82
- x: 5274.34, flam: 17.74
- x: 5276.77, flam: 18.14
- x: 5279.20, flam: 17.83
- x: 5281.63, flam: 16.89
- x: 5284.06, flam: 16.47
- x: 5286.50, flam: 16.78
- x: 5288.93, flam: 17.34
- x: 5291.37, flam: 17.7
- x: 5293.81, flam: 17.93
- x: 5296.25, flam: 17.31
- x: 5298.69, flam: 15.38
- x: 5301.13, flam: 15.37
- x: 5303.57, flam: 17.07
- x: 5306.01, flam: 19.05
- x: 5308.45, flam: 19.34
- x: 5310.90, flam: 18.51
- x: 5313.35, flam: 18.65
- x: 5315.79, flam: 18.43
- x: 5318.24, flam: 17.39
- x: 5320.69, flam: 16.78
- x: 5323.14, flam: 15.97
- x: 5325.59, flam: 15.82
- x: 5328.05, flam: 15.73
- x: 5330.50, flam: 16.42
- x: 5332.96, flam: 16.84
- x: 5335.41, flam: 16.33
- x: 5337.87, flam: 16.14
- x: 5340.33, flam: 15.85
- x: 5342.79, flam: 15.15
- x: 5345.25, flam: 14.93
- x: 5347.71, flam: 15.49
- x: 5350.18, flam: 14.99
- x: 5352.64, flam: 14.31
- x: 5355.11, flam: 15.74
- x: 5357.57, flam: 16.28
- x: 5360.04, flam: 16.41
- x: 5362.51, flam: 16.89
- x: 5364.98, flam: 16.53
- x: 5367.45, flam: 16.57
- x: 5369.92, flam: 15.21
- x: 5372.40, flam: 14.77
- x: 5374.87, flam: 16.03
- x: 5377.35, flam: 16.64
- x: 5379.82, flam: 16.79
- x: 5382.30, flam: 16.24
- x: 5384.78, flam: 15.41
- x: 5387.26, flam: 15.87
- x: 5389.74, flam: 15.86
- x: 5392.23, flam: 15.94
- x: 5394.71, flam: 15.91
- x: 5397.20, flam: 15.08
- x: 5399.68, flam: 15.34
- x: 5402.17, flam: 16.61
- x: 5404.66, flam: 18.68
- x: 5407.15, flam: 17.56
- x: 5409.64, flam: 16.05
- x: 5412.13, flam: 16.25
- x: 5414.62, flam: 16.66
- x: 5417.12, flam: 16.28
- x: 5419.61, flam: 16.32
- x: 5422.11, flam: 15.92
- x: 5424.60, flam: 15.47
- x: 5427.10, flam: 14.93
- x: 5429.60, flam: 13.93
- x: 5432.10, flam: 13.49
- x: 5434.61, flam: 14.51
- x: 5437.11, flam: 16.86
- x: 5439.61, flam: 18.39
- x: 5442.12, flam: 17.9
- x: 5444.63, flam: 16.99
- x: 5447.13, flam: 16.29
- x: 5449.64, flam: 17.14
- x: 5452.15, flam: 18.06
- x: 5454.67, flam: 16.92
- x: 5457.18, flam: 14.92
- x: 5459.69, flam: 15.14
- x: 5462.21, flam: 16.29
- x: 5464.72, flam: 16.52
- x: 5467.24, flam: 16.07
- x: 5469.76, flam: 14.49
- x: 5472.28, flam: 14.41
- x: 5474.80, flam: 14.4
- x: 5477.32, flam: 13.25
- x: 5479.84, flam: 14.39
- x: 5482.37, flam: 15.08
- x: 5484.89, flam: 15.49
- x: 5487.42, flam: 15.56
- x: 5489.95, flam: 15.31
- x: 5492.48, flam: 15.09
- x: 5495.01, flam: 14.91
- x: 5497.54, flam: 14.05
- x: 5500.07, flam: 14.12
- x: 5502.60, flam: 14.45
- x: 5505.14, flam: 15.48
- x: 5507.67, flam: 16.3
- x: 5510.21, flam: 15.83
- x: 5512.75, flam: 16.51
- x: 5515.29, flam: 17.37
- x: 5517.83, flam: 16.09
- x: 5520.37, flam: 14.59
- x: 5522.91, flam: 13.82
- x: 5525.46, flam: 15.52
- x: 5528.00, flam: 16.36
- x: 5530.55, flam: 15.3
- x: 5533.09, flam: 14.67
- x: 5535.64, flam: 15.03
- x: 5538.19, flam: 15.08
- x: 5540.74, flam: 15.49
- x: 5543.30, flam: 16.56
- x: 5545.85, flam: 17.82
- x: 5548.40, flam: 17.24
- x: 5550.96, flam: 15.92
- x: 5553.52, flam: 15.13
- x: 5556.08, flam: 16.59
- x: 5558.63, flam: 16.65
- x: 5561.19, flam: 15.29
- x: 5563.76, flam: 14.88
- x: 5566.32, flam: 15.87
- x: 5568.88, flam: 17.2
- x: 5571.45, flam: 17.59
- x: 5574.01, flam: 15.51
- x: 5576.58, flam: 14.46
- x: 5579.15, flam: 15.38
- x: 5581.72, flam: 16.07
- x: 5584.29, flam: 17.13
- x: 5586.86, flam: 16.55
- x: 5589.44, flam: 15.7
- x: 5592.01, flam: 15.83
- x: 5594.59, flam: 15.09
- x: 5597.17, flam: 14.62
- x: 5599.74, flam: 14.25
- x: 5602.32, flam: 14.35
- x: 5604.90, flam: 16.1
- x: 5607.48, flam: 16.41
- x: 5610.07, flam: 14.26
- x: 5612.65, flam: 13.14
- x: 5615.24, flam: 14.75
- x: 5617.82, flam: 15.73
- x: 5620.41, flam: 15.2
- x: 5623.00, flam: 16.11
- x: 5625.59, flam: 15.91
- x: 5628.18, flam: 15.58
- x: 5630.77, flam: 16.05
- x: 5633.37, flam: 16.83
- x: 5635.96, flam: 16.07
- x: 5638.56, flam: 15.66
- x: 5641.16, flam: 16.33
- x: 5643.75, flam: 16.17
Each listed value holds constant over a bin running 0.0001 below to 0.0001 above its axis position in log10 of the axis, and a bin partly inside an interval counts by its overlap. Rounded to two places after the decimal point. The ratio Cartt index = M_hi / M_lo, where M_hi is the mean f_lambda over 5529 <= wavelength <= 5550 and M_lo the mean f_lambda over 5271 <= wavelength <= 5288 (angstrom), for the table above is 0.92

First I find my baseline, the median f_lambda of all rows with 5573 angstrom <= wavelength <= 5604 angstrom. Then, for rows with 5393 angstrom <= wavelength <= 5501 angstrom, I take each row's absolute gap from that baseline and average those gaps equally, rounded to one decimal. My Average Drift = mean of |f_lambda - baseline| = 1.1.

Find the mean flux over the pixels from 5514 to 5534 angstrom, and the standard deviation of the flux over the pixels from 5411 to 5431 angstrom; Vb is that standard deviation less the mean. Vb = -14.6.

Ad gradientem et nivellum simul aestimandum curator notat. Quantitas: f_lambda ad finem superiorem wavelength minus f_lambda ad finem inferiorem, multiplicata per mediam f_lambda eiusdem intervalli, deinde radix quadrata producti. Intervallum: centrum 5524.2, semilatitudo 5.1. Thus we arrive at 5.17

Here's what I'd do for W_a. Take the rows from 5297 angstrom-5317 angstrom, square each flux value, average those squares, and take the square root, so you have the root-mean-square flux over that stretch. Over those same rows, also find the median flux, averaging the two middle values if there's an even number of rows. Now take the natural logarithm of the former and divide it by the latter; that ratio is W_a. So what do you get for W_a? 0.156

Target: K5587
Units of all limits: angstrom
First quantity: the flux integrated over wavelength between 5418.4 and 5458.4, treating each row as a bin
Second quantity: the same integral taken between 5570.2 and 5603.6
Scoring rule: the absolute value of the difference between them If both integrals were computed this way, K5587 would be 125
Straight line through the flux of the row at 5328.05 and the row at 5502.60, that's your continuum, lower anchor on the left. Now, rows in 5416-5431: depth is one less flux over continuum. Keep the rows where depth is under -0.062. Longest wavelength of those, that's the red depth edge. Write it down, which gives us 5419.61 angstrom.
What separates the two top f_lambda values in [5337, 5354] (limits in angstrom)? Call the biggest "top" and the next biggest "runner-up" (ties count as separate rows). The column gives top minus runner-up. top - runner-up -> 0.29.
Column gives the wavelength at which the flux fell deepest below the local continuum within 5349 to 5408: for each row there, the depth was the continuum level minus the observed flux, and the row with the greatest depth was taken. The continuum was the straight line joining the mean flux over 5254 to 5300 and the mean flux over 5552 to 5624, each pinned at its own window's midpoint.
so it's 5352.64 angstrom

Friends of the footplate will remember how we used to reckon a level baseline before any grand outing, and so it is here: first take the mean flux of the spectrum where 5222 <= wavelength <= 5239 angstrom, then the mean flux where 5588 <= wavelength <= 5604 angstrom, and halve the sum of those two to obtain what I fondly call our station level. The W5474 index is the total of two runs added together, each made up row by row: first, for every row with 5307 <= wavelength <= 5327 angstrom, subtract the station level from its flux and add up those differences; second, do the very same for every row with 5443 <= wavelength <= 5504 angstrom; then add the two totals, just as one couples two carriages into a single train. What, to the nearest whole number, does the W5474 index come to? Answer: 20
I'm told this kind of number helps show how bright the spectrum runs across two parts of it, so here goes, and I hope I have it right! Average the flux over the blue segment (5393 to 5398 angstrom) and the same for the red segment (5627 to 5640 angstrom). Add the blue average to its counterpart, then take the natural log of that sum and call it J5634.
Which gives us 3.45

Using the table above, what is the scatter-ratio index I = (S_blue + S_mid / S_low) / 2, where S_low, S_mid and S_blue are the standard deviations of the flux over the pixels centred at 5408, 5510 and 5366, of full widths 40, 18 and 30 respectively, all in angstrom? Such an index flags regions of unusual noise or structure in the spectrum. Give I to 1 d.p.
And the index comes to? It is 0.9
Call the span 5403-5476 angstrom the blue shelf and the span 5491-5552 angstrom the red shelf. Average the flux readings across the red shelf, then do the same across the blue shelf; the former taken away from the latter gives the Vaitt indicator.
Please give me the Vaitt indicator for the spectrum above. 0.5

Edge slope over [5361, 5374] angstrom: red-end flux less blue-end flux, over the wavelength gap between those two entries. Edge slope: -0.21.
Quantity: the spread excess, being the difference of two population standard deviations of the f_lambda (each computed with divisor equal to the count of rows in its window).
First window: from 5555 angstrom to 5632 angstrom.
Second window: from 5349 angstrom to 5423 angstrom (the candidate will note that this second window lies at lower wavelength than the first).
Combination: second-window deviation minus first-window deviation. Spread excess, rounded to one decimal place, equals -0.1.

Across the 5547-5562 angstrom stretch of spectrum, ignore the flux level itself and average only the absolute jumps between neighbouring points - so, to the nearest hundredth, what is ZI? 1.00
